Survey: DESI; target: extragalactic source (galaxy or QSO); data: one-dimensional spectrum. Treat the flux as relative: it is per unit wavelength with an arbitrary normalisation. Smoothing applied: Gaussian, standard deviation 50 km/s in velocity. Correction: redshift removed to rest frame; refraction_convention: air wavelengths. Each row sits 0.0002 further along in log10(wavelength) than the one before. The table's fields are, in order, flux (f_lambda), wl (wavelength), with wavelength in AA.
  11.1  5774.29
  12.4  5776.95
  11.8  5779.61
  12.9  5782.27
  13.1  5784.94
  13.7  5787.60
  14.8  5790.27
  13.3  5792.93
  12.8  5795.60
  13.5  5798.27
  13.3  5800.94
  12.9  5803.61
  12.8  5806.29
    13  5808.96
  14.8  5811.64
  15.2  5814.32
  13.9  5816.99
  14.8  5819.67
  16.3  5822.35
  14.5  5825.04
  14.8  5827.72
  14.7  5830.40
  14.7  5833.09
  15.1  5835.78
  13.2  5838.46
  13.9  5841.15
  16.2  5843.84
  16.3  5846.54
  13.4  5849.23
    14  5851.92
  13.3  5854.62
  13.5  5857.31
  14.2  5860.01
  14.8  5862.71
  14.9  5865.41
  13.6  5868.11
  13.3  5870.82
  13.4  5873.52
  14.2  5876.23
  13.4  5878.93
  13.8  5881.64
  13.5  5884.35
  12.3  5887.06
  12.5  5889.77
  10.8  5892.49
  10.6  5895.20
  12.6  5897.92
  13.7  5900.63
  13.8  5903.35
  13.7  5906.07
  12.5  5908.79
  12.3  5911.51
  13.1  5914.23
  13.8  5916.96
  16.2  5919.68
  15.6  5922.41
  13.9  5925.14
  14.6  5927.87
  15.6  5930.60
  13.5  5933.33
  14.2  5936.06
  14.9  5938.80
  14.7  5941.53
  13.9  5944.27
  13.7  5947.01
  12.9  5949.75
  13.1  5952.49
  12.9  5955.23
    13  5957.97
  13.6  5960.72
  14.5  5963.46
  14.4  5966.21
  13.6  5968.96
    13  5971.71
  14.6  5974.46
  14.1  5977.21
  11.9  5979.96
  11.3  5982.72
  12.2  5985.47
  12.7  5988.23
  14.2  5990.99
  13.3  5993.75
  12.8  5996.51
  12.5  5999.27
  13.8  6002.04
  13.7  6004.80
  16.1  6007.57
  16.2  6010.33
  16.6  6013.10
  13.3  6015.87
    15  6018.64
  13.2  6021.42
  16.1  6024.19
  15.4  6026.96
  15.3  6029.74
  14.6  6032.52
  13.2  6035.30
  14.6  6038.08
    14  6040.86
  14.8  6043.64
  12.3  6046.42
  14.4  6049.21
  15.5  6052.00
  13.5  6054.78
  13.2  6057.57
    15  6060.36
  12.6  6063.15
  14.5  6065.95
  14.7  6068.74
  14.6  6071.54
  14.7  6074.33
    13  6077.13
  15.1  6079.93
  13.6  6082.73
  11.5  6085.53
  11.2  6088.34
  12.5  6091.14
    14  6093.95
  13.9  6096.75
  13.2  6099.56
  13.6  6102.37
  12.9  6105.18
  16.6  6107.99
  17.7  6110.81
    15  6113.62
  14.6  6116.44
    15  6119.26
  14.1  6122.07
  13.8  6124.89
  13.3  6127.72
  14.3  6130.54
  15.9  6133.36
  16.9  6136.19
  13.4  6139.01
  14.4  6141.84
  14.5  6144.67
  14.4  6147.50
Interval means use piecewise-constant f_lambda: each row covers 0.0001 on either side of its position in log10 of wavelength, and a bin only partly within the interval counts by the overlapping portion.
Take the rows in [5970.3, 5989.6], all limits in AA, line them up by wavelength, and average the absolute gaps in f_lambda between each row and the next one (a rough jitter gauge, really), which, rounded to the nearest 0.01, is 1.05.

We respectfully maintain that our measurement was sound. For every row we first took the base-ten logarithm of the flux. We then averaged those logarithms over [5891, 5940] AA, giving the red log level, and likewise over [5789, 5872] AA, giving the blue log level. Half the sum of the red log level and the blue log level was 1.14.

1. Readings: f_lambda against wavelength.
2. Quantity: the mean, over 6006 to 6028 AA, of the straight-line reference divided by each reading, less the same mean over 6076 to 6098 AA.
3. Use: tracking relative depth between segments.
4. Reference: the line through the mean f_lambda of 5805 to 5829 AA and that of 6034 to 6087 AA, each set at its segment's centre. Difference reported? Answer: -0.14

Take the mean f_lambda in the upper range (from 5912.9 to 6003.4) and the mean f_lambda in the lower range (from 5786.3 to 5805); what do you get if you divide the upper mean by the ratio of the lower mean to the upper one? 13.9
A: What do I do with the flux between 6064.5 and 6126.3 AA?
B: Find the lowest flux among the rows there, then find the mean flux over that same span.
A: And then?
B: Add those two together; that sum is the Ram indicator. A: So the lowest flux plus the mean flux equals 25.3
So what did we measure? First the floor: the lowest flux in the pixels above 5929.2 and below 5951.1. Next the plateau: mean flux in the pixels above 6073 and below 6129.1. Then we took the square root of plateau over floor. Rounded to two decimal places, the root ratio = 1.04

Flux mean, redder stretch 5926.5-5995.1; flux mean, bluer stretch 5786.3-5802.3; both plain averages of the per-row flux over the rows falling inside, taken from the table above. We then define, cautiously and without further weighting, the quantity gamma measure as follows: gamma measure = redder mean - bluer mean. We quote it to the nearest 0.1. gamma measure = 0.0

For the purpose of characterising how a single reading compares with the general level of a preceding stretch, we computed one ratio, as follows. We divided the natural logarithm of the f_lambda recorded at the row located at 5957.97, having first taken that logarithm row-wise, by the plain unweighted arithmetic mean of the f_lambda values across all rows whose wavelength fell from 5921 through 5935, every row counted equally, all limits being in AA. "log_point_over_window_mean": 0.175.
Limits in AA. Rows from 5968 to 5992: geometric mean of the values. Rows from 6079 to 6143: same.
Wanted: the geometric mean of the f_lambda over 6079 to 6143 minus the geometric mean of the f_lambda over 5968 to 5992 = 1.1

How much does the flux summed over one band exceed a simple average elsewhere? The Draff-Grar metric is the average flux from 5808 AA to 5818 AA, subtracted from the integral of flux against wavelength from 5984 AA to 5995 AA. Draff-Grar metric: 130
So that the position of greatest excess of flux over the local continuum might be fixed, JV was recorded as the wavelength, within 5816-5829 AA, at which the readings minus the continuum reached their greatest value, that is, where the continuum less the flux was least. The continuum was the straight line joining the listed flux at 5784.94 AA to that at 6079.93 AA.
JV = 5822.35 AA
